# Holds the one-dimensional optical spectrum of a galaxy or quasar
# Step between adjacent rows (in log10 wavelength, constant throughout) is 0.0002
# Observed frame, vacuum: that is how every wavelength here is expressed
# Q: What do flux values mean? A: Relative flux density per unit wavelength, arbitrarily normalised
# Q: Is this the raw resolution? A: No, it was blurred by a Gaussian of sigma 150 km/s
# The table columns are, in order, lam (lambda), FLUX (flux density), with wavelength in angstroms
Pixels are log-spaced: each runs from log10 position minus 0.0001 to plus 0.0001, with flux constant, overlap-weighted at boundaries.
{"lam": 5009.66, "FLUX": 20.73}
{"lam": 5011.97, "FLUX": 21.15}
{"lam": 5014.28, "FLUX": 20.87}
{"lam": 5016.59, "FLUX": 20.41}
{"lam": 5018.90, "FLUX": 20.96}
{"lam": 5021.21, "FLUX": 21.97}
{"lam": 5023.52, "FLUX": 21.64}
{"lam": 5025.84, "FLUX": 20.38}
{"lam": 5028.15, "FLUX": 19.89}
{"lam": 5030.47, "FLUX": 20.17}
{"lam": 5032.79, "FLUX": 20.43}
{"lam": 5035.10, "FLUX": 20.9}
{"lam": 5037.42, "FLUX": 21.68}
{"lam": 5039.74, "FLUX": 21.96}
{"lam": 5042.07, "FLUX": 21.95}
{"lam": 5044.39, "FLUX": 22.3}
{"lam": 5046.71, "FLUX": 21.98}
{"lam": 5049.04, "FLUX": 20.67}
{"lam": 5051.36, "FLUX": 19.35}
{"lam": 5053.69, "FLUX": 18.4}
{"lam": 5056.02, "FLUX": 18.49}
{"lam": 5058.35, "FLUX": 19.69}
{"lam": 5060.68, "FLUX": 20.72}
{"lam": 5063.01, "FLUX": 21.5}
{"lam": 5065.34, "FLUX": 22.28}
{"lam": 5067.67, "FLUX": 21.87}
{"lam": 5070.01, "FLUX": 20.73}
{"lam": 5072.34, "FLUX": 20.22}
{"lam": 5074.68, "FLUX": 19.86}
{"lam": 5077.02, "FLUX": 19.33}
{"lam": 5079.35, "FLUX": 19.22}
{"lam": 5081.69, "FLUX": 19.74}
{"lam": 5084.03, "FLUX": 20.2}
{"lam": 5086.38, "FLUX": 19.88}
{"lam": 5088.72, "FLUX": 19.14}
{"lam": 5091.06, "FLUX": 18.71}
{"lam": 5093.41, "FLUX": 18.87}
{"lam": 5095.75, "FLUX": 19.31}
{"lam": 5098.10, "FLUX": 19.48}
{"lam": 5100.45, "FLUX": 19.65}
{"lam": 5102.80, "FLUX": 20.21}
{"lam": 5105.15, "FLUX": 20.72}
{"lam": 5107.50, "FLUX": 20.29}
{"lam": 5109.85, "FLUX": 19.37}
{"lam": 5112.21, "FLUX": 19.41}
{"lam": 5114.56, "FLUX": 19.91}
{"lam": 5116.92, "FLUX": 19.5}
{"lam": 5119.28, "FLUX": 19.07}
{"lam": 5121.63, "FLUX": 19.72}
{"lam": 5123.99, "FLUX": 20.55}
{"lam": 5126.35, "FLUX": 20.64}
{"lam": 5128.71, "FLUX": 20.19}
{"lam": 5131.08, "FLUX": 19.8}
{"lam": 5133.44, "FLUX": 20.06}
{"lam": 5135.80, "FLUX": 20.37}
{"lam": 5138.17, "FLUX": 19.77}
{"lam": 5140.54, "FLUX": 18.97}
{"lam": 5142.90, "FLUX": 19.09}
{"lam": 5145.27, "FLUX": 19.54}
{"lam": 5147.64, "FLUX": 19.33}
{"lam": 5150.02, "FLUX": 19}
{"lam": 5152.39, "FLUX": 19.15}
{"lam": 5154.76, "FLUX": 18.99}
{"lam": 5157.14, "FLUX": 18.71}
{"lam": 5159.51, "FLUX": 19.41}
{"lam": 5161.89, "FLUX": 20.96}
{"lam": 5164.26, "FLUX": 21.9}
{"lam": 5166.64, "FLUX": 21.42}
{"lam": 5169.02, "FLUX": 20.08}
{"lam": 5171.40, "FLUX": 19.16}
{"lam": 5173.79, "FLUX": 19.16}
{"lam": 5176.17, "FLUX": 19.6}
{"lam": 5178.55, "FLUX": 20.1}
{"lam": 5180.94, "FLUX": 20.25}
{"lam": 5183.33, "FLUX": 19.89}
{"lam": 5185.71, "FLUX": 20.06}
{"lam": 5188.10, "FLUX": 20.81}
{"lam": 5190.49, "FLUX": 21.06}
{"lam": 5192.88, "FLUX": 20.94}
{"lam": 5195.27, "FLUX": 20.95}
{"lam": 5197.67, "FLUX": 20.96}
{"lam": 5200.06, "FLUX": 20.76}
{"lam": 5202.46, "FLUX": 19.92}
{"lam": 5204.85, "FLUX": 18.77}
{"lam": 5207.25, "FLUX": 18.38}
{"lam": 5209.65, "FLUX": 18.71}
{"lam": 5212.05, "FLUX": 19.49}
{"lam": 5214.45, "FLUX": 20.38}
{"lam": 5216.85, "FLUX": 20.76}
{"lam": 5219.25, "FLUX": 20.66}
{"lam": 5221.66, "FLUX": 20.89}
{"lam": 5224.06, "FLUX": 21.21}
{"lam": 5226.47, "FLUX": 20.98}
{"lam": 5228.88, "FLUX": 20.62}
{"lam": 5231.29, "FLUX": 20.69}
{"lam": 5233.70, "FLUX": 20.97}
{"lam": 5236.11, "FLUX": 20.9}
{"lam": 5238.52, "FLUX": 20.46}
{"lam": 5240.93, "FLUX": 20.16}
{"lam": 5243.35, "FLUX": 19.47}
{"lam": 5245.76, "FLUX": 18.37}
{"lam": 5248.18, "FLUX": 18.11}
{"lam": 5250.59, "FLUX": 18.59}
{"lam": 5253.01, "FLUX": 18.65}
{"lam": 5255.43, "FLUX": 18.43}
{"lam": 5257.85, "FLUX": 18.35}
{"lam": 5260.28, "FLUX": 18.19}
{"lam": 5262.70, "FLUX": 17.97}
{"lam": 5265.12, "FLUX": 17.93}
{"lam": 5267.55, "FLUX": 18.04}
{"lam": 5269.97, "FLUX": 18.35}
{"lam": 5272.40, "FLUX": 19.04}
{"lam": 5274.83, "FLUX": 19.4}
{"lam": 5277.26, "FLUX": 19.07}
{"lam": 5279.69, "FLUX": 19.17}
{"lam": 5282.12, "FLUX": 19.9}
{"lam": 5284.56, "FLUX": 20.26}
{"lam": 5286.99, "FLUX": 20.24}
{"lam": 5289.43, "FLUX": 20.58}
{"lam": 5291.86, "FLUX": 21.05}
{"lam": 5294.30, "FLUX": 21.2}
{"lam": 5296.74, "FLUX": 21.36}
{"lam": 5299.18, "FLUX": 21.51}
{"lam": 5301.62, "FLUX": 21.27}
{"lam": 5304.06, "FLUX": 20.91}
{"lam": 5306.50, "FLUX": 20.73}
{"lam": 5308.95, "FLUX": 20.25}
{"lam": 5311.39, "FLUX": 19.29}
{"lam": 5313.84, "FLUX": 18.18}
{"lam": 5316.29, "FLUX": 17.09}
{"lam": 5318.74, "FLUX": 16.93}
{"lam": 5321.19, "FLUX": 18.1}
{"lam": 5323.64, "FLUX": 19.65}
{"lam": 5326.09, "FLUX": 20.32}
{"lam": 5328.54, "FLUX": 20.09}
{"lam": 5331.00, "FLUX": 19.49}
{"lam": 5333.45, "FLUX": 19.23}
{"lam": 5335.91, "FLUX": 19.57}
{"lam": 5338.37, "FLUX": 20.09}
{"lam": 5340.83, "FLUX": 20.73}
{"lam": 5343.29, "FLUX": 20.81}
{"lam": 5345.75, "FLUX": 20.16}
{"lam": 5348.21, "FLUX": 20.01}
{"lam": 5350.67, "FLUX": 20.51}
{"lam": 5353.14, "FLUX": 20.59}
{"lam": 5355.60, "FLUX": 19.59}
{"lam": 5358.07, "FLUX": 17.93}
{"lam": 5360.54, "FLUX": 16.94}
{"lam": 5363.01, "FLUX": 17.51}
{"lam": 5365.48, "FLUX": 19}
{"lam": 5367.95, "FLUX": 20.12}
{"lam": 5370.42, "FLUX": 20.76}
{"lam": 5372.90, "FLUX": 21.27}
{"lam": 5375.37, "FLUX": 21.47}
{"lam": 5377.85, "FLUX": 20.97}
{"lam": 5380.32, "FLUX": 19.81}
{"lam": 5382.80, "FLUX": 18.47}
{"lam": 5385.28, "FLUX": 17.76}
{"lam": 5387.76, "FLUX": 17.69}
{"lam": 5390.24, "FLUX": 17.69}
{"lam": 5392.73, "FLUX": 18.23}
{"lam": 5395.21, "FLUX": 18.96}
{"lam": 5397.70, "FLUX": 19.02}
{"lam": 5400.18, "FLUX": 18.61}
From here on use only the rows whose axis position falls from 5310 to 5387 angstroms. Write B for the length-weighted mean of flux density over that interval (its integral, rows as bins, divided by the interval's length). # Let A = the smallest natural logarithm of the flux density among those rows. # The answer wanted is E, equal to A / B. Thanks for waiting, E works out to 0.146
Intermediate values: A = 2.83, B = 19.4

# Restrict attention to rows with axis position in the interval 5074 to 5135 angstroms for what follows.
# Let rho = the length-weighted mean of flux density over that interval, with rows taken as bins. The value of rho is 19.7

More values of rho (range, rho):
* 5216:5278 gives 19.5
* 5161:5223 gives 20.2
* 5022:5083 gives 20.6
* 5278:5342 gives 19.9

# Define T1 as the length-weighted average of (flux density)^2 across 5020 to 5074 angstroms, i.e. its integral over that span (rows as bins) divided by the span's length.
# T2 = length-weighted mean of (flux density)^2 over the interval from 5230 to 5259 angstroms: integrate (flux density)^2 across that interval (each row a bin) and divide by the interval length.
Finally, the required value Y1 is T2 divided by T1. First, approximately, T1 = 435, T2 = 379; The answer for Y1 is 0.87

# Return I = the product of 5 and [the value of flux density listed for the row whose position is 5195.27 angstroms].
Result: 105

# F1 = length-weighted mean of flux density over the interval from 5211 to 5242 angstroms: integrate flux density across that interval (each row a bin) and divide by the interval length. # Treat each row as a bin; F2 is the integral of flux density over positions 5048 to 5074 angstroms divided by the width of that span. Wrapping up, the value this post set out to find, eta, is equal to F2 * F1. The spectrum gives 420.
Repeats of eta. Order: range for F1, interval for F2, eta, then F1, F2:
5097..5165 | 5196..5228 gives 399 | 19.8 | 20.2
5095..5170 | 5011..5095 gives 406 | 19.8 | 20.5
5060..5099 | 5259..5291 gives 383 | 20.1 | 19.1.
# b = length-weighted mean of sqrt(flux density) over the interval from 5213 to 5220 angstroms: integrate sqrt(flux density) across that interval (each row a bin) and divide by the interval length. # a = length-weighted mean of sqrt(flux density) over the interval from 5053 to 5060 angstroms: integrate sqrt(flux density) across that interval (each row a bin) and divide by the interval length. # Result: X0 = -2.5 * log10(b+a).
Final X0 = -2.37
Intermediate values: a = 4.36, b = 4.54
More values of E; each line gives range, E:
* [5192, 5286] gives 0.147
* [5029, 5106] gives 0.144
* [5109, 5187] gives 0.148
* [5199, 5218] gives 0.148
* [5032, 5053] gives 0.140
